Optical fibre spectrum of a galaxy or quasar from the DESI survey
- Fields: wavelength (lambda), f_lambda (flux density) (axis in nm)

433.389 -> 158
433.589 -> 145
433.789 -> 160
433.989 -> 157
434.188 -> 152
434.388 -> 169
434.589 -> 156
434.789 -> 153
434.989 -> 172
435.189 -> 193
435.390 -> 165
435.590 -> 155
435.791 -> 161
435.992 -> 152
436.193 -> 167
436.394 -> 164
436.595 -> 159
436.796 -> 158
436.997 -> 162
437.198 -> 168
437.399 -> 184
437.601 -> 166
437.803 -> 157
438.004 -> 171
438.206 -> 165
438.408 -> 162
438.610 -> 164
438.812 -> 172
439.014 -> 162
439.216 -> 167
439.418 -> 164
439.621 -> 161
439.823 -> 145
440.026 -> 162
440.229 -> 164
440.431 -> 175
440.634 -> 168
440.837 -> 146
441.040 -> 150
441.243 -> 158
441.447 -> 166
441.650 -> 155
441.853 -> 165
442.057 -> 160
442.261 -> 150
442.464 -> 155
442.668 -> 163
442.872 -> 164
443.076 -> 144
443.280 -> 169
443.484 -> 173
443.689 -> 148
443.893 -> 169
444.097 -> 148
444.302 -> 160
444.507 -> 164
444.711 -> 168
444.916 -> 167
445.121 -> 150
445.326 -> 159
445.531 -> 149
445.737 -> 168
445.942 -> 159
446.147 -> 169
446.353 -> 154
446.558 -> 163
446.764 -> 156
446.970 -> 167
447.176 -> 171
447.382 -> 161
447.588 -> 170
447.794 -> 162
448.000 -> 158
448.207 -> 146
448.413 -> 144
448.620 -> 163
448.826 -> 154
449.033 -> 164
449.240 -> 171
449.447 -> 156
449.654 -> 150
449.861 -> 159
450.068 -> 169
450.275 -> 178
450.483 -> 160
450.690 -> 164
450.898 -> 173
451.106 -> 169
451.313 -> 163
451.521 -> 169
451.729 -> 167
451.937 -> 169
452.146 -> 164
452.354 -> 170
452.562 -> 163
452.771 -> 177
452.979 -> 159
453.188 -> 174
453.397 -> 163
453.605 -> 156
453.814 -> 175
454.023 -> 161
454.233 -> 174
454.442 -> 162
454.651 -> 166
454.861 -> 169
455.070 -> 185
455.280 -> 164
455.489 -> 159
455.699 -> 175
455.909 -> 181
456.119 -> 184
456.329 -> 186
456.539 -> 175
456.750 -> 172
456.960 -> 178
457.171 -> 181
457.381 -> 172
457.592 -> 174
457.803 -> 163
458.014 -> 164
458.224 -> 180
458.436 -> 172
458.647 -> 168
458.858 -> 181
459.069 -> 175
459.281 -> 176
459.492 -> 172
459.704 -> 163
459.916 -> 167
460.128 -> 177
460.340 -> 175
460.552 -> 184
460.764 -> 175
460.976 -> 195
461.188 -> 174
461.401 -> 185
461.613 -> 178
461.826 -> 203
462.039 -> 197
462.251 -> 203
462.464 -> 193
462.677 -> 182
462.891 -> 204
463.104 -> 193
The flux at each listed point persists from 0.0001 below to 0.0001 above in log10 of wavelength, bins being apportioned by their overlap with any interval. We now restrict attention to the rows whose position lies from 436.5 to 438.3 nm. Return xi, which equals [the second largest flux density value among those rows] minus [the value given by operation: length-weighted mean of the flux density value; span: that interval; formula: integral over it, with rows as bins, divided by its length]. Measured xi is 5.4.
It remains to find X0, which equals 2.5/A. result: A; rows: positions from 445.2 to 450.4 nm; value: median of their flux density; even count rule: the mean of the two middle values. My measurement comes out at 0.0155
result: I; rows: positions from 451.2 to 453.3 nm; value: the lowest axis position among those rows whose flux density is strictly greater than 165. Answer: 451.521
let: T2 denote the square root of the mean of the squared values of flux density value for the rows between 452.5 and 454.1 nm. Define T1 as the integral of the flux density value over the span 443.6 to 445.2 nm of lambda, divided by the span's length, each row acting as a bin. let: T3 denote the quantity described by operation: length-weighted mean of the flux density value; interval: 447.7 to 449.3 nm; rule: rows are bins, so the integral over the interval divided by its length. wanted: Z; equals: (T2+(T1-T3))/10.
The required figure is 16.8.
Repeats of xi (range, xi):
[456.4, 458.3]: 6.6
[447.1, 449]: 11.2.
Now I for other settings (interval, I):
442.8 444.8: 443.280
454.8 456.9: 454.861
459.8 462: 459.916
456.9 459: 456.960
